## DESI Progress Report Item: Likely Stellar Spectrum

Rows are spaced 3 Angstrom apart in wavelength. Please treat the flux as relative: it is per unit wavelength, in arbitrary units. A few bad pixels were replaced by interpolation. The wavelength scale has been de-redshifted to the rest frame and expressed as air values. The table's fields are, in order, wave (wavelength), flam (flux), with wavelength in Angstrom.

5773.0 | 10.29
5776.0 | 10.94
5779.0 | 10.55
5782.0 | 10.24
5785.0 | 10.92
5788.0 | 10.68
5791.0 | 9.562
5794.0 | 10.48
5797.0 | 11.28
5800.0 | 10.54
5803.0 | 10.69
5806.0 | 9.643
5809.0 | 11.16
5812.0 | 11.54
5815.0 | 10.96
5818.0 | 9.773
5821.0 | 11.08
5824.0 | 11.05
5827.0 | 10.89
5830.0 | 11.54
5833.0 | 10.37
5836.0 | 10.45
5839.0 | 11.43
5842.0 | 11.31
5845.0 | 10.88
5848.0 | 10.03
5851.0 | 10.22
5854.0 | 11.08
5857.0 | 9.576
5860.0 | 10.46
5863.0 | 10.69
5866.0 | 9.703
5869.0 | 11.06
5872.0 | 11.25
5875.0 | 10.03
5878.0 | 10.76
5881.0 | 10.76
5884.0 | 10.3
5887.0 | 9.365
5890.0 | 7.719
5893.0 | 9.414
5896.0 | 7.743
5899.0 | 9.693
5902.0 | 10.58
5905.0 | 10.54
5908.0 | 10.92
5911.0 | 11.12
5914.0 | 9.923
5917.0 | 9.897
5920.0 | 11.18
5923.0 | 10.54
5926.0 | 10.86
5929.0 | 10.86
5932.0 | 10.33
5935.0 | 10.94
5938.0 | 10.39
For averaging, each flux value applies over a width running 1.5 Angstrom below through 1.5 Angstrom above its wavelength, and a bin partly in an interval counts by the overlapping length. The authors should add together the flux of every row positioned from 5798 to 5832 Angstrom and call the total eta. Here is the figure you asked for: 119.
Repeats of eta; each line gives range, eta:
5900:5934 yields 117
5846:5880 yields 115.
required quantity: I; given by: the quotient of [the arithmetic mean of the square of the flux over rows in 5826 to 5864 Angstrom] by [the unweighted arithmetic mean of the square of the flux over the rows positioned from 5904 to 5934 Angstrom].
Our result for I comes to 1.01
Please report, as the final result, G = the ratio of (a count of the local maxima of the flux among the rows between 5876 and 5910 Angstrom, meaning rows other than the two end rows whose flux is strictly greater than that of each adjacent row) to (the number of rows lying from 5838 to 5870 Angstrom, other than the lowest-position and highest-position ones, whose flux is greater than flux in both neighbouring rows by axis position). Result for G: 1.0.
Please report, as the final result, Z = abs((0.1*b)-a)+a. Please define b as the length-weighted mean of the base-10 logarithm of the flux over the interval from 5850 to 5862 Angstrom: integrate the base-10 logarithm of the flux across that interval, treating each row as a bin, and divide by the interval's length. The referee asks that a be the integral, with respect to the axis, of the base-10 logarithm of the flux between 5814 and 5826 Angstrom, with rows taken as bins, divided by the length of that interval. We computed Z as 1.957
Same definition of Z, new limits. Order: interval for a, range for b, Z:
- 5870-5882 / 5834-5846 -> 1.955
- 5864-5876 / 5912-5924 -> 1.942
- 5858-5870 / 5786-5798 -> 1.932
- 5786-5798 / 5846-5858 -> 1.939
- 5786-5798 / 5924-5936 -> 1.937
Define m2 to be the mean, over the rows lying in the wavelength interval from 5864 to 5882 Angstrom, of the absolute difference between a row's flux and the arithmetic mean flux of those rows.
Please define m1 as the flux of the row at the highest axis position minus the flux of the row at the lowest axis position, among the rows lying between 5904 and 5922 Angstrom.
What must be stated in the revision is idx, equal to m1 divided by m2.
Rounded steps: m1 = 0.6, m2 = 0.48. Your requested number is 1.3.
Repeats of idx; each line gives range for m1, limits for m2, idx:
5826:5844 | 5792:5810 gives 1.0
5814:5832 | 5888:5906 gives 0.6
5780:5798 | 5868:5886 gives 3.0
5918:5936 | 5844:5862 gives -0.6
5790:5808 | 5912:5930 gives 0.2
